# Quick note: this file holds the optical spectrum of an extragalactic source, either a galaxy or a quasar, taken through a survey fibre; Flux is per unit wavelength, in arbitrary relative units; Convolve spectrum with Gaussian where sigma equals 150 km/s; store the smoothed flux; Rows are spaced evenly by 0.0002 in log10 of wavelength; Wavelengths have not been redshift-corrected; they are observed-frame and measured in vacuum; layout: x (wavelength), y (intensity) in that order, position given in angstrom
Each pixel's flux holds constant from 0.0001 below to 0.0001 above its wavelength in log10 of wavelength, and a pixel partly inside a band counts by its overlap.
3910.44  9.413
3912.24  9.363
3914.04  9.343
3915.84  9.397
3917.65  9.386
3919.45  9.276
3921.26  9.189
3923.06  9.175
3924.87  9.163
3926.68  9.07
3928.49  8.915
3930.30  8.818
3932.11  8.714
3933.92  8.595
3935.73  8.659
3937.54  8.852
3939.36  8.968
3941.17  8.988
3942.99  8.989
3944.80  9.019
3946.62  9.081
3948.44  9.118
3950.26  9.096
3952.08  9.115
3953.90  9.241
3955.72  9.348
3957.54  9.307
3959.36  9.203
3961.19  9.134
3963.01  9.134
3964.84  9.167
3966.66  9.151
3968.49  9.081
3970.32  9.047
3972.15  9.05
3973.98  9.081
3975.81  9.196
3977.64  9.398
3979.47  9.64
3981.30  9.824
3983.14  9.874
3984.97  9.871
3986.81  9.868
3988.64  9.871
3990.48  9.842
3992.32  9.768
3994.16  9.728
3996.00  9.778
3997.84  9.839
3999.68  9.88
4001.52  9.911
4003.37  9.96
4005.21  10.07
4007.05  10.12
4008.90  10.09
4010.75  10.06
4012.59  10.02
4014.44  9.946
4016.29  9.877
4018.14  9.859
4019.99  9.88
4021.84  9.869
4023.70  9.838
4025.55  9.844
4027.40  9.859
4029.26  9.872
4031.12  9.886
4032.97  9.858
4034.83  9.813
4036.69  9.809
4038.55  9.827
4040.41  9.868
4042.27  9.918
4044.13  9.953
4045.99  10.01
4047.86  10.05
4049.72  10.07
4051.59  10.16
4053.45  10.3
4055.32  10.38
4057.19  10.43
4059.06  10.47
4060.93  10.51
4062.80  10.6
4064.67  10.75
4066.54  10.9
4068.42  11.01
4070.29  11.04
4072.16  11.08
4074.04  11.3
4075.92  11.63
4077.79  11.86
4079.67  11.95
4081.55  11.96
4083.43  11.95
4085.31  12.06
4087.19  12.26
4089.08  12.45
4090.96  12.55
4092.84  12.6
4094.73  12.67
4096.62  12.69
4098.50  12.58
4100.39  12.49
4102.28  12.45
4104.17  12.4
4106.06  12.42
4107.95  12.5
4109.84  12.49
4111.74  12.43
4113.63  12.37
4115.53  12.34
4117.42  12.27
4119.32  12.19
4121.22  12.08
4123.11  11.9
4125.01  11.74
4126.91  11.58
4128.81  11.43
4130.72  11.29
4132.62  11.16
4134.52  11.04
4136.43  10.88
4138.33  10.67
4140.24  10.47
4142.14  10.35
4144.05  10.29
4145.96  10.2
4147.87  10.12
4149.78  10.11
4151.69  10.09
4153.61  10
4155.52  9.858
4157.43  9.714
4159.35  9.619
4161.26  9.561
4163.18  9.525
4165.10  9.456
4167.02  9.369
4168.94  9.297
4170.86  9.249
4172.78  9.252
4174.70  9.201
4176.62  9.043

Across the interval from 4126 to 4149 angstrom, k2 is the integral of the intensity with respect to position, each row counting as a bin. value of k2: 248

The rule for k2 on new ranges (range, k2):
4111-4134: 273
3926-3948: 196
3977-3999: 215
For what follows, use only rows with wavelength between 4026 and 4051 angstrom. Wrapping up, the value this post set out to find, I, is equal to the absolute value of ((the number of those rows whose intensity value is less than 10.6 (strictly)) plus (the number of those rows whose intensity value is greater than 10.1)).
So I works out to 13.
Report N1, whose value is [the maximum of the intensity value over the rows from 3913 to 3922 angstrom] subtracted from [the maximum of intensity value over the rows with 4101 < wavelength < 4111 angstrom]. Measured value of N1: 3.1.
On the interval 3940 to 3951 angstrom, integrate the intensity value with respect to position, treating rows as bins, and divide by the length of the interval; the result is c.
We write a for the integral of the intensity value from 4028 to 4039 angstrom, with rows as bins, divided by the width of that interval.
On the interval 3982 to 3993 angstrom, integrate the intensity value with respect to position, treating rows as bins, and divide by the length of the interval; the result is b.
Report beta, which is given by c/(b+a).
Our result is 0.46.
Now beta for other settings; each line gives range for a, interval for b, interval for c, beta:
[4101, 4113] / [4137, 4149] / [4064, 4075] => 0.48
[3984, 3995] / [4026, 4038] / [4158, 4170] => 0.48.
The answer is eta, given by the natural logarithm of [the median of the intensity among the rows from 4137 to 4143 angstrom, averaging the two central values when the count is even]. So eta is 2.35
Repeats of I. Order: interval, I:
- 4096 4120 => 13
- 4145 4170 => 16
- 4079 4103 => 13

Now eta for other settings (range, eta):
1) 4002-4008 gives 2.31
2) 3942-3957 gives 2.21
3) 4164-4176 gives 2.23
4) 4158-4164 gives 2.26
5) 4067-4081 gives 2.42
